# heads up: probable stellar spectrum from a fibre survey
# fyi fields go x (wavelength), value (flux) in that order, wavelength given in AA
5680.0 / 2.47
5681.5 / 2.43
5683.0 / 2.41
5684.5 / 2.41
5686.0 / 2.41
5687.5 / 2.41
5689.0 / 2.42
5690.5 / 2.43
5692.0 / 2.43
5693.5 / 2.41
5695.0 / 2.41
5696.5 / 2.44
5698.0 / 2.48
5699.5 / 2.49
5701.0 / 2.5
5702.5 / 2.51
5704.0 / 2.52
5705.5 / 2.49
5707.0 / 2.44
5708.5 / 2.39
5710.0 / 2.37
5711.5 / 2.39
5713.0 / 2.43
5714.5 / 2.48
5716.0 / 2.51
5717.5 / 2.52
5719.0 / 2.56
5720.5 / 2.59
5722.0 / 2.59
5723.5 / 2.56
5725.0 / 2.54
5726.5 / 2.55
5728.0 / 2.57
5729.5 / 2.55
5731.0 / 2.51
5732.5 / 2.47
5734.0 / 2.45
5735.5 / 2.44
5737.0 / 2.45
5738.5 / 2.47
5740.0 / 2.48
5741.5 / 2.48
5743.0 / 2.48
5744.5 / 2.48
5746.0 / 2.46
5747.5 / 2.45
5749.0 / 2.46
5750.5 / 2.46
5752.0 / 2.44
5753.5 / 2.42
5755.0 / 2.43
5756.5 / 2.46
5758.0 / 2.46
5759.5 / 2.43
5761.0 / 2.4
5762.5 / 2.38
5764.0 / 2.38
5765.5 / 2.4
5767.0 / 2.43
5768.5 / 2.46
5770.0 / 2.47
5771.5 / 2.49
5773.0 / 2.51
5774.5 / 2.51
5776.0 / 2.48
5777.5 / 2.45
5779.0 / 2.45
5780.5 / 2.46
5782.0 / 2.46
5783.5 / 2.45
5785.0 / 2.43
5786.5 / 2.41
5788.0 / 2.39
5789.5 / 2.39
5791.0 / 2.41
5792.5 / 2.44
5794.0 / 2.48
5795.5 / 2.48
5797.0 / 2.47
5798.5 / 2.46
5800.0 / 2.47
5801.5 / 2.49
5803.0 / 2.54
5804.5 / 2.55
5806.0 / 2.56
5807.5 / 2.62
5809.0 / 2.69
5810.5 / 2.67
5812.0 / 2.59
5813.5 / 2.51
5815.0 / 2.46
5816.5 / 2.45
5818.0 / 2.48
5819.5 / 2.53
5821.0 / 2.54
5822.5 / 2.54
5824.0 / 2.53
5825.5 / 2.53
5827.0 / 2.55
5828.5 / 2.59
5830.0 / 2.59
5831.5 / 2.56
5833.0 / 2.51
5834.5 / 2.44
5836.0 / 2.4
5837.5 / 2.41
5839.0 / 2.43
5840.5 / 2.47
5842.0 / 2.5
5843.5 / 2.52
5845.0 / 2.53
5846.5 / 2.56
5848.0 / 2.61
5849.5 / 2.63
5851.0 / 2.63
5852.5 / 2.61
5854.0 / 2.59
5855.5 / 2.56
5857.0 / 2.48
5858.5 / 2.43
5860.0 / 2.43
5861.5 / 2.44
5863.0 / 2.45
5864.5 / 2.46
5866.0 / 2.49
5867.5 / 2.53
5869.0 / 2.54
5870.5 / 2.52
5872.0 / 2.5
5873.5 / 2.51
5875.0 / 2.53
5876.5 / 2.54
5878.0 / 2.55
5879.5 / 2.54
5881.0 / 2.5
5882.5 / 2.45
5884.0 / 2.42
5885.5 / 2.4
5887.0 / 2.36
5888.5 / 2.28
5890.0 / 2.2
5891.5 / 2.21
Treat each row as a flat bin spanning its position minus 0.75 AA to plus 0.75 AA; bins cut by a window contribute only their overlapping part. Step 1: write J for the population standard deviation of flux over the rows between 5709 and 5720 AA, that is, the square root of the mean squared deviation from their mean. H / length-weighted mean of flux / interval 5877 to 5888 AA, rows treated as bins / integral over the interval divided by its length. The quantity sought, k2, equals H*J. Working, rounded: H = 2.46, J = 0.066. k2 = 0.161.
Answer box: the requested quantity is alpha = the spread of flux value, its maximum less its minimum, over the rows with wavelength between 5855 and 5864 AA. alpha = 0.130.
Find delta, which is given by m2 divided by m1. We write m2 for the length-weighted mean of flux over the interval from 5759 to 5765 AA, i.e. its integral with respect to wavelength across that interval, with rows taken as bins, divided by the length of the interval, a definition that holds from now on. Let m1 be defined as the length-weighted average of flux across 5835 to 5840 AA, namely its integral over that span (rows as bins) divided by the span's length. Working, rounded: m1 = 2.42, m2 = 2.40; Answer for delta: 0.99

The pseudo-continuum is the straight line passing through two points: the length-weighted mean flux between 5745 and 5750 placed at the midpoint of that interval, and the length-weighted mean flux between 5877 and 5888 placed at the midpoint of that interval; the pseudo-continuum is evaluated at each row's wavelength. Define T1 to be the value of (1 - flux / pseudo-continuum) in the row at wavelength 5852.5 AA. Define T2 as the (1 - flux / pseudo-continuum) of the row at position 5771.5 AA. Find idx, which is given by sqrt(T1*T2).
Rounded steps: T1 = -0.062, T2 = -0.0130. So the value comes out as 0.0284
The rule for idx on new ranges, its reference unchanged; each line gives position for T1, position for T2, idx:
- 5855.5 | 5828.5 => 0.0473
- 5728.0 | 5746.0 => 0.0061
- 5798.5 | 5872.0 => 0.0038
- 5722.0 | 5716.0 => 0.0337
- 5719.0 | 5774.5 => 0.0296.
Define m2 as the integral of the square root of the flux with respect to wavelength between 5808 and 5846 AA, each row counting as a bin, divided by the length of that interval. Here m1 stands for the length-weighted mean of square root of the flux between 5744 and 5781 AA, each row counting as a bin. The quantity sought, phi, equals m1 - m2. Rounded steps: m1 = 1.56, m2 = 1.59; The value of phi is -0.02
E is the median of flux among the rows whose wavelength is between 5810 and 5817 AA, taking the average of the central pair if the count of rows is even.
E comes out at 2.51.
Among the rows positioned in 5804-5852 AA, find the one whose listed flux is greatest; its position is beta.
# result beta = 5809.0 AA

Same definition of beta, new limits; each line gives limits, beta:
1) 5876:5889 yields 5878.0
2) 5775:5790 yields 5776.0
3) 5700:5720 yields 5719.0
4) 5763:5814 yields 5809.0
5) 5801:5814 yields 5809.0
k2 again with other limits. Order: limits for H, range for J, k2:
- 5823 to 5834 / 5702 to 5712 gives 0.148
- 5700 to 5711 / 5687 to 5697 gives 0.028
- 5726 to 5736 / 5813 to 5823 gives 0.088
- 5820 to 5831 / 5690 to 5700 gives 0.075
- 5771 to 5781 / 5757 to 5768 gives 0.068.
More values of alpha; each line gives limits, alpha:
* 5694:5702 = 0.090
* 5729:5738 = 0.110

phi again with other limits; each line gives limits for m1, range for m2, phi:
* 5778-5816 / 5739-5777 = 0.01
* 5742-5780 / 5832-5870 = -0.02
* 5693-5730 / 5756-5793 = 0.02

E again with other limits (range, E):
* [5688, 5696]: 2.42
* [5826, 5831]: 2.59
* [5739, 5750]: 2.48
